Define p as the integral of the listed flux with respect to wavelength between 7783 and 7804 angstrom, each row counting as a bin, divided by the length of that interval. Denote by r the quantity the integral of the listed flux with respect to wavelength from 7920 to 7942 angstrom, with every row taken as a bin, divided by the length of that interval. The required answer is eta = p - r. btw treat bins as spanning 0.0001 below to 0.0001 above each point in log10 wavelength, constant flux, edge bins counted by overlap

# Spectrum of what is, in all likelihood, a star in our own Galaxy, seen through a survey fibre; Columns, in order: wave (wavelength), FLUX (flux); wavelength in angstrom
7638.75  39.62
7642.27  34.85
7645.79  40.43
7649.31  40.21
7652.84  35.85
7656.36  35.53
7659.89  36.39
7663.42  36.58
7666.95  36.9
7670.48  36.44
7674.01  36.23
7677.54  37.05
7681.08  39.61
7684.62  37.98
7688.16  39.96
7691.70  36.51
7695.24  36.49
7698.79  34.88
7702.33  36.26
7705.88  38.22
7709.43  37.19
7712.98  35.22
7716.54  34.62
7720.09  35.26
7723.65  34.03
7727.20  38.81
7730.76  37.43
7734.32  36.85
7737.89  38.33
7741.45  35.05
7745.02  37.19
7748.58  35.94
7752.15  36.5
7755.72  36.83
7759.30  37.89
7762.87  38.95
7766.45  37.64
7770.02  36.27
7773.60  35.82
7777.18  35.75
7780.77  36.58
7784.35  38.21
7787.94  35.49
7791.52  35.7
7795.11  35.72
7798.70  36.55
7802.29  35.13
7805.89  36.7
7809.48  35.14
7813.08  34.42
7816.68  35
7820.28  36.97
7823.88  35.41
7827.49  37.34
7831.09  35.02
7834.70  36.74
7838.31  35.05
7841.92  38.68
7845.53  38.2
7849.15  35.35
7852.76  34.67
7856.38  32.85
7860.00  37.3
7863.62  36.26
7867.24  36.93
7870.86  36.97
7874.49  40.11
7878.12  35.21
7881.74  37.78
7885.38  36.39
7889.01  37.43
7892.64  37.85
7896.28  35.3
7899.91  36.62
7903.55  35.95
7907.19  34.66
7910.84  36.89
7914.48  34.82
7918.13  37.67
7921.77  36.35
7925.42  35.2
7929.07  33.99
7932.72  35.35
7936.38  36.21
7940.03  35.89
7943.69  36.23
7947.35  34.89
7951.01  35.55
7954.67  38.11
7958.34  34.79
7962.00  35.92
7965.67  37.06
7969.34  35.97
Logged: 0.6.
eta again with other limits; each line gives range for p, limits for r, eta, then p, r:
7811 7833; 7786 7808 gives -0.2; 35.7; 35.9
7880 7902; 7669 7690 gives -1.0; 36.9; 37.9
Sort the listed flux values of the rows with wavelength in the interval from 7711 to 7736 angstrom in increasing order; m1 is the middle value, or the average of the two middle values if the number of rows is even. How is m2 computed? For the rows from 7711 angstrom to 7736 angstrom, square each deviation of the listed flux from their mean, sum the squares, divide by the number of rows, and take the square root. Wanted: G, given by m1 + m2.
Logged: 36.8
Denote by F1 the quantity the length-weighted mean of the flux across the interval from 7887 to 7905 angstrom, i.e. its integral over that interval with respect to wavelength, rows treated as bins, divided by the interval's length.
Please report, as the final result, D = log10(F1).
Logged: 1.56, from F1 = 36.7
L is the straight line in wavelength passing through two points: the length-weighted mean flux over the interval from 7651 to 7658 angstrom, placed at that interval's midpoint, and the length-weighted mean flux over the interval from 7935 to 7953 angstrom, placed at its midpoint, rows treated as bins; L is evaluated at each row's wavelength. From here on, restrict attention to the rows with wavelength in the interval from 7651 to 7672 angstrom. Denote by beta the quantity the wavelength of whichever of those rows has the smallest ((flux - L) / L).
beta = 7656.36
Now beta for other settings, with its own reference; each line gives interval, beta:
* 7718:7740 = 7723.65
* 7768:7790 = 7787.94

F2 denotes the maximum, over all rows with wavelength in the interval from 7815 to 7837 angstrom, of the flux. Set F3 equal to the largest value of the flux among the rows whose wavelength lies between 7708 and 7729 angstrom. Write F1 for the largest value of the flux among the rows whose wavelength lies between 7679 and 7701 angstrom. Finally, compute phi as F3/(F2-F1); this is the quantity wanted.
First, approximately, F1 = 39.96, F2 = 37.34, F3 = 38.81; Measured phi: -15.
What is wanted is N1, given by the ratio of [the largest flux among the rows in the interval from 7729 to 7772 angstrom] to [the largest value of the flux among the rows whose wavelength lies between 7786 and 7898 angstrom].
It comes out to 0.97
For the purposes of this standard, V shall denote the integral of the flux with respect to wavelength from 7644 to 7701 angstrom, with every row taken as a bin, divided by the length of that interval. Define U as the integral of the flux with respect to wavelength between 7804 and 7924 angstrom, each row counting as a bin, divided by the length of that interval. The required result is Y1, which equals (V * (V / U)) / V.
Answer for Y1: 1.03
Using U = 36.3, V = 37.3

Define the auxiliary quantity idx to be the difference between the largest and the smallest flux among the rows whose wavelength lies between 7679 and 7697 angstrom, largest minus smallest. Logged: 3.5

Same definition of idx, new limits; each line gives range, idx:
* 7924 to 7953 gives 2.2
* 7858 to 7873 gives 1.0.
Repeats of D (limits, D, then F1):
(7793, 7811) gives 1.55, 35.9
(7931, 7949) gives 1.55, 35.7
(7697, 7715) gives 1.56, 36.3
